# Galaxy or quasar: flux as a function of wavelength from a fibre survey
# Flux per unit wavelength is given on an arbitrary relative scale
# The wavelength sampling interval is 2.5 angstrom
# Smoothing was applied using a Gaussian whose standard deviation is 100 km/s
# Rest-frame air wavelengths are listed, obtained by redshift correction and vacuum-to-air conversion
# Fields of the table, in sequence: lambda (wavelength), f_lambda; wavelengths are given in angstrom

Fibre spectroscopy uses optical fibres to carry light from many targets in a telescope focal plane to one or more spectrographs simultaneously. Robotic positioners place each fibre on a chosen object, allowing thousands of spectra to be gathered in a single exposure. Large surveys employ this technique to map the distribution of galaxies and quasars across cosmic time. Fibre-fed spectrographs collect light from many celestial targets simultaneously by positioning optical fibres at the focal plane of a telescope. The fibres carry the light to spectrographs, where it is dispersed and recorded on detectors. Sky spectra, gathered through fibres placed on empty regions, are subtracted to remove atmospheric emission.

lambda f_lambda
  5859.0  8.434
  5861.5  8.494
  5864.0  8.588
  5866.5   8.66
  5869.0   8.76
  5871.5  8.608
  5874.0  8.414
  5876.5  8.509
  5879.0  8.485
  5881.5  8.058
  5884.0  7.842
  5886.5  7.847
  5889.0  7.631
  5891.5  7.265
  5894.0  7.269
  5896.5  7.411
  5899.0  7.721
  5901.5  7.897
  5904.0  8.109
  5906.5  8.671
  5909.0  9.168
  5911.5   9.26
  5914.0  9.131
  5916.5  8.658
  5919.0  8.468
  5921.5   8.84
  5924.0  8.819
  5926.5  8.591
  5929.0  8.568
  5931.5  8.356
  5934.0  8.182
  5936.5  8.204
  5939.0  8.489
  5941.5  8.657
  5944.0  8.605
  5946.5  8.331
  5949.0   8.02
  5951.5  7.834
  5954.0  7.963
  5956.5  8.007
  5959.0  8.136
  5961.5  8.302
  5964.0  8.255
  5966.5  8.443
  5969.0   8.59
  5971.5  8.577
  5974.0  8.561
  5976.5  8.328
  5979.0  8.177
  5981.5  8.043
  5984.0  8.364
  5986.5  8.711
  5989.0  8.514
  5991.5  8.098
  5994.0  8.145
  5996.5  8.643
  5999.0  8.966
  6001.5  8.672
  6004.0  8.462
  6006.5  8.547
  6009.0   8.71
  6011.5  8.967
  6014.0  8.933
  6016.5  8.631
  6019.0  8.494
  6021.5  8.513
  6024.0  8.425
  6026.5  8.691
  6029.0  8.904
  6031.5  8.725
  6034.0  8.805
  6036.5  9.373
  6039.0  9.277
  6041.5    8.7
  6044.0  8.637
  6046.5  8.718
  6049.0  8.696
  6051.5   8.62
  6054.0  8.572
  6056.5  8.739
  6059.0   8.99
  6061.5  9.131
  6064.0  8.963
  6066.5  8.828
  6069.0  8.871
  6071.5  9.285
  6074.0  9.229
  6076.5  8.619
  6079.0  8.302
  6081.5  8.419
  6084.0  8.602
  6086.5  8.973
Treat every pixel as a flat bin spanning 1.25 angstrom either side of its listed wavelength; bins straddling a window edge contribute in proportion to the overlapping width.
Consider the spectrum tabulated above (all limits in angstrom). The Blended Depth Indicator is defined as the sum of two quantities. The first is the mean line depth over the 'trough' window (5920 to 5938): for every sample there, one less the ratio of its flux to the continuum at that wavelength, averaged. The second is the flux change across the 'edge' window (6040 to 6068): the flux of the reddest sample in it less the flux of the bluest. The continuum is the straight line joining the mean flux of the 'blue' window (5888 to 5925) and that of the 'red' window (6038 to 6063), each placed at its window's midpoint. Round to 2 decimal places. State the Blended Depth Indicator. 0.11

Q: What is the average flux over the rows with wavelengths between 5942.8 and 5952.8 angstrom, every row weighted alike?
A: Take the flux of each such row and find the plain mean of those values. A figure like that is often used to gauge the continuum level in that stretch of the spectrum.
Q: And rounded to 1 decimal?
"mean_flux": 8.2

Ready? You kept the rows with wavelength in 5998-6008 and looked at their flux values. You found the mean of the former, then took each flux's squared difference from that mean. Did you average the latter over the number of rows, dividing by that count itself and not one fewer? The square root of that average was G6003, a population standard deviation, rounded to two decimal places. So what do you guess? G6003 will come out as 0.19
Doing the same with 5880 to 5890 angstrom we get 0.15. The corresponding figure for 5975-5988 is 0.22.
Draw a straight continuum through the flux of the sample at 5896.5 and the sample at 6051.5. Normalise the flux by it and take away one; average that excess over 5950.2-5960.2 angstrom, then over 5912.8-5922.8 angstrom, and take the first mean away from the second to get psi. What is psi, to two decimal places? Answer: 0.14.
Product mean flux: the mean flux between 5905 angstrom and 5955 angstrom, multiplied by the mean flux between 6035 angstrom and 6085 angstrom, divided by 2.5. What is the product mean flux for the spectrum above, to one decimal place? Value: 30.2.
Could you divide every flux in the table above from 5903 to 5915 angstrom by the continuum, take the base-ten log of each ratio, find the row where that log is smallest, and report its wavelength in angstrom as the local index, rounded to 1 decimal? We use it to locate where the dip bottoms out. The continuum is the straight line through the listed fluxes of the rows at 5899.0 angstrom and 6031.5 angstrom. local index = 5904.0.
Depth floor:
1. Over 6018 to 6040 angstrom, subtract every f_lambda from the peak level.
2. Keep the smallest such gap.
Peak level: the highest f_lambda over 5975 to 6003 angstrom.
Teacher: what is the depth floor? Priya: -0.41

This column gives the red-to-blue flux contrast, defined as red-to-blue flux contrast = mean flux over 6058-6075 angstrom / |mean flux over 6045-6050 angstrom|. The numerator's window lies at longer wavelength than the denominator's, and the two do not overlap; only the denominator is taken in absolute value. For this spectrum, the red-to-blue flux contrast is 1.039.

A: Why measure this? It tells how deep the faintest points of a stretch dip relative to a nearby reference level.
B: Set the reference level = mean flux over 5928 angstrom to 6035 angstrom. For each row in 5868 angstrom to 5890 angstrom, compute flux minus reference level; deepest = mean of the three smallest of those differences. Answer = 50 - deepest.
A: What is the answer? 50.7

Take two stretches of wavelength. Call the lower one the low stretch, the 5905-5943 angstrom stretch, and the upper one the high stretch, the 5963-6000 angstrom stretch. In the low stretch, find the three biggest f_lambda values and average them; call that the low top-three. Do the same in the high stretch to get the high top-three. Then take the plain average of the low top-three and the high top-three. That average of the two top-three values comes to 8.98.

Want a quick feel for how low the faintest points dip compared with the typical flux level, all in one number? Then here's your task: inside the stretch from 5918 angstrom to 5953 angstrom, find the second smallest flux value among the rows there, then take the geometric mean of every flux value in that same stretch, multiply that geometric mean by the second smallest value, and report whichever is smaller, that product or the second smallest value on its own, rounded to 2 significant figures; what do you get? 8.0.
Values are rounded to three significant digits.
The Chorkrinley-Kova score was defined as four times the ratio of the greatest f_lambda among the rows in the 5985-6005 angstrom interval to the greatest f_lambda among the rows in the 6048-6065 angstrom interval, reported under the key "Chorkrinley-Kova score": 3.93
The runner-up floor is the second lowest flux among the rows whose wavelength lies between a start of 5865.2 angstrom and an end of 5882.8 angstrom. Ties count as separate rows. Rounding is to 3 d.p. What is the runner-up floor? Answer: 8.414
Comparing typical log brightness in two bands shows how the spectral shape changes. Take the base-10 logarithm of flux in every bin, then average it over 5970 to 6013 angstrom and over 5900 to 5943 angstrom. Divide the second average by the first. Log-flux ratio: 1.00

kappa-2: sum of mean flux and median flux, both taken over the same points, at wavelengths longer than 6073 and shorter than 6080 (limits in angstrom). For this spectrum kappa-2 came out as 17.3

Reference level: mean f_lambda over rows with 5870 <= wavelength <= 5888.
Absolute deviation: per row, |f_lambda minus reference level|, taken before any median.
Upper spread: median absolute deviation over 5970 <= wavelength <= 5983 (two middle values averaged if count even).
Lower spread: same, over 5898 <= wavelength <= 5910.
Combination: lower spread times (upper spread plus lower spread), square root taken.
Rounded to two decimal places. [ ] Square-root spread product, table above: 0.51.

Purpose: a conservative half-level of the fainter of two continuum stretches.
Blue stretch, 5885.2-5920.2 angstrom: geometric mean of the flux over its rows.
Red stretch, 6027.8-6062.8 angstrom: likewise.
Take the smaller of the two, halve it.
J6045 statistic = 4.08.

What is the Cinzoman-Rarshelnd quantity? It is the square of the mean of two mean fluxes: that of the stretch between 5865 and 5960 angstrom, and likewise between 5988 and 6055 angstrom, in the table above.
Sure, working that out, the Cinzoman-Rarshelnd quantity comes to 72.1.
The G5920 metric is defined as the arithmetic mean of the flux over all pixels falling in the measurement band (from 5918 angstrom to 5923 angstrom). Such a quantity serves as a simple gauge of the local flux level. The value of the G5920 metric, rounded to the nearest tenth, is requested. 8.7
